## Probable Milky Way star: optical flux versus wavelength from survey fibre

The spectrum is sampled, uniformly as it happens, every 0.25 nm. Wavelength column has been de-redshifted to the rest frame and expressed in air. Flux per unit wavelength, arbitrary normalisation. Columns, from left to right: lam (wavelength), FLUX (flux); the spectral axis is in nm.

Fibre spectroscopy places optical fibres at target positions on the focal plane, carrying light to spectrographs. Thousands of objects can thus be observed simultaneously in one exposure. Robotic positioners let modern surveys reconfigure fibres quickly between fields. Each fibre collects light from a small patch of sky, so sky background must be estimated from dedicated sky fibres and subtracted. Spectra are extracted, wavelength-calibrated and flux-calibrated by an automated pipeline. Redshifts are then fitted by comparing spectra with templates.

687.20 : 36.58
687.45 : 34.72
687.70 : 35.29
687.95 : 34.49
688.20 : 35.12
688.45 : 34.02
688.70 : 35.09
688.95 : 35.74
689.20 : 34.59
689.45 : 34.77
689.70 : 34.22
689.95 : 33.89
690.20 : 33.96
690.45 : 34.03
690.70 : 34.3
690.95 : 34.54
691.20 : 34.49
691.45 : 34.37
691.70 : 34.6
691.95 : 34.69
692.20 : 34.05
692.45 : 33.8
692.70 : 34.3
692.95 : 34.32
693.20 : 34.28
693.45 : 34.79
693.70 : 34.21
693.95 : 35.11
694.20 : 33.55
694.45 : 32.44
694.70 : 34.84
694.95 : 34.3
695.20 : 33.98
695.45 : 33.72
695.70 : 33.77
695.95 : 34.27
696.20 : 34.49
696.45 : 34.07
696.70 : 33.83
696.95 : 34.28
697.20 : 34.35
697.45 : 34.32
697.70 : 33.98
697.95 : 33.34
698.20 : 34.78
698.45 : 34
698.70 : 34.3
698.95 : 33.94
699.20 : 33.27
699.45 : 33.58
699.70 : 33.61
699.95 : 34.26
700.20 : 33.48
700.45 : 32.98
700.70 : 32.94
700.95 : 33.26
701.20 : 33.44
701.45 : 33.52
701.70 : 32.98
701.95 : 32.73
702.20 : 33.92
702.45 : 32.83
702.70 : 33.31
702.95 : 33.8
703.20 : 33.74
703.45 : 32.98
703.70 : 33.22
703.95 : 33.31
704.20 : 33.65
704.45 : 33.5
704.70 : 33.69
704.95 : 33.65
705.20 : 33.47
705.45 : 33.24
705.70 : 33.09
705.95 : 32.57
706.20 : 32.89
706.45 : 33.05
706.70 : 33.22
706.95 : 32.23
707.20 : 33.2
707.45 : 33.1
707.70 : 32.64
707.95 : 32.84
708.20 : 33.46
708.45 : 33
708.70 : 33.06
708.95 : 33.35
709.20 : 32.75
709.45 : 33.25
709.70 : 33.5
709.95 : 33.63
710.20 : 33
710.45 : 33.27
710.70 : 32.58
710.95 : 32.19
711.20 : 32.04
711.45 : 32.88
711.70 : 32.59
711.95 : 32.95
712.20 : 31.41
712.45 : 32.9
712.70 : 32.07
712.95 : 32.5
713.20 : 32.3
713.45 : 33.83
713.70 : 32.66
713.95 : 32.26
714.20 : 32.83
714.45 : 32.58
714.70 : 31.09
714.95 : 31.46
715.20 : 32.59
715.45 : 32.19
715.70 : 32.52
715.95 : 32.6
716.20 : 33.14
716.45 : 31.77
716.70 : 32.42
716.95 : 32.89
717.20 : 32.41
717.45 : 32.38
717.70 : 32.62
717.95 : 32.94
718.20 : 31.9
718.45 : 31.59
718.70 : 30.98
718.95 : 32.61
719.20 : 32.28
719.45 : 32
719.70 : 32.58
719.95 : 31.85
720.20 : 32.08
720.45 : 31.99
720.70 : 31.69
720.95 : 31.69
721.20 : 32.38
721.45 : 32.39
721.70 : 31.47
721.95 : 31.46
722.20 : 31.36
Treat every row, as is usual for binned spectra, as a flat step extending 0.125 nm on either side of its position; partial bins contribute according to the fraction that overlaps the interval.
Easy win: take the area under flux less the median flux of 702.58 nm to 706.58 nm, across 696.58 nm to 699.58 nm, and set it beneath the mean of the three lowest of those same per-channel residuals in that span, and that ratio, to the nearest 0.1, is 0.0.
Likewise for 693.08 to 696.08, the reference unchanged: 0.0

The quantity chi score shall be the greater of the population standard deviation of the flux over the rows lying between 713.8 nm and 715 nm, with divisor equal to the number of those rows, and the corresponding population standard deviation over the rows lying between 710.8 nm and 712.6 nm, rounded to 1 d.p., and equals 0.7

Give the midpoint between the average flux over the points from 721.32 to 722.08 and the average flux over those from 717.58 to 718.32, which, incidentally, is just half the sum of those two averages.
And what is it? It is 32.1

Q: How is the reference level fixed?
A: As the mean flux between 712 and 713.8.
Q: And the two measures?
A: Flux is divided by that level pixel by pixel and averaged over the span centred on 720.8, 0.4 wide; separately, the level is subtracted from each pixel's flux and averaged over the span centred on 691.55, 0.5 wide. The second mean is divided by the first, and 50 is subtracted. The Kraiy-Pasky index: -48.0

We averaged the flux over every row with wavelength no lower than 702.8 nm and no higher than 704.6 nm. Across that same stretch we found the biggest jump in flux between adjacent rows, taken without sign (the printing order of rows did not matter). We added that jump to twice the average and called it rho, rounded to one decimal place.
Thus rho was 67.7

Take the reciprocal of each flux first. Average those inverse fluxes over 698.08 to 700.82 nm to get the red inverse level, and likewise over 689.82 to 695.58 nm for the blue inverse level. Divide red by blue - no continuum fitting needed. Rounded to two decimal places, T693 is 1.01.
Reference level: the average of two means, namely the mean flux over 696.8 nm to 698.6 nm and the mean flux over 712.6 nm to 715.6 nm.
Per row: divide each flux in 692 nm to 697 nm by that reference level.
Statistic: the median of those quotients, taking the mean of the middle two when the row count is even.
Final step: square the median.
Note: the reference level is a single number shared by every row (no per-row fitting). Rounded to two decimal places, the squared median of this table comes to 1.06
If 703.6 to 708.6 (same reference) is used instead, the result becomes 1.00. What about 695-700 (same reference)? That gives 1.04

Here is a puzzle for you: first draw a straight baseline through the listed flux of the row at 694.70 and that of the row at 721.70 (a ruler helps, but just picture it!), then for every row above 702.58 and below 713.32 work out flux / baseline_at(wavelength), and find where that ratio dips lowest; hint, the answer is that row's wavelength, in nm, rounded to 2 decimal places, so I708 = 712.20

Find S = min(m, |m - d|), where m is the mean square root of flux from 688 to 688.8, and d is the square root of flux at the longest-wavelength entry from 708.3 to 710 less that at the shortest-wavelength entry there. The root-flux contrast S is 5.84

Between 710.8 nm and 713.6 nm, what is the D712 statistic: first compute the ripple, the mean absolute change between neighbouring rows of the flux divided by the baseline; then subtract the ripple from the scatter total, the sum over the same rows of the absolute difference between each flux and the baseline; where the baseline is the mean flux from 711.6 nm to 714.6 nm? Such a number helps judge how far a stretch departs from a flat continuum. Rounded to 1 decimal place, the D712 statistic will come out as 5.2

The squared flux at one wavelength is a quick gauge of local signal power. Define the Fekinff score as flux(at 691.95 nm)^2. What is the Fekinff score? 1203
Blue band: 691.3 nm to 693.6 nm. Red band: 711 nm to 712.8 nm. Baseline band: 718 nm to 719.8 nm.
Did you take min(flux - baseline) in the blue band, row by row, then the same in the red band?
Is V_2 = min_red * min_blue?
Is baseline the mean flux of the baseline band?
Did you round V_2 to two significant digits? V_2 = -1.1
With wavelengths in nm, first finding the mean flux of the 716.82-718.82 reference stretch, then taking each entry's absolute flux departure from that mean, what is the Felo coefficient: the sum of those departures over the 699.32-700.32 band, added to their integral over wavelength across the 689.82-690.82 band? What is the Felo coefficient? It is 7.9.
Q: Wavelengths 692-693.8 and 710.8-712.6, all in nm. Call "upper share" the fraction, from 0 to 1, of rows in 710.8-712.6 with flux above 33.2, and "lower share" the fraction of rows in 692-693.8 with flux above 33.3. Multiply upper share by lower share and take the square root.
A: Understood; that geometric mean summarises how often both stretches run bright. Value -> 0.00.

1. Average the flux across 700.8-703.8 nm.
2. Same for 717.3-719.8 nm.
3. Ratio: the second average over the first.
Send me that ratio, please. 0.966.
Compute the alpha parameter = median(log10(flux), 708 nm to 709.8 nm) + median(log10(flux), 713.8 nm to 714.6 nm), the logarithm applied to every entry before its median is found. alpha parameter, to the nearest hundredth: 3.03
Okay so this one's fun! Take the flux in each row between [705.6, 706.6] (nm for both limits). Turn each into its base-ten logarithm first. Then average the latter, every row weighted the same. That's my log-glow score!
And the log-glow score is 1.52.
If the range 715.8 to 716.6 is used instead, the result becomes 1.51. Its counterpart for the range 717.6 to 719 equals 1.51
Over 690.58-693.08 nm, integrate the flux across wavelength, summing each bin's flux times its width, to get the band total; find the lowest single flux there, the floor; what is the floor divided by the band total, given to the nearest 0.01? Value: 0.39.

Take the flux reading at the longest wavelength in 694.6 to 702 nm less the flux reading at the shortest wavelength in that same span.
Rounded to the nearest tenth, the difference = -2.1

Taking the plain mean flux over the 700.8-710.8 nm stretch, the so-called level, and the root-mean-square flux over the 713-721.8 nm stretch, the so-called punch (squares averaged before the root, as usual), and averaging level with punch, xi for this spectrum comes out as 32.7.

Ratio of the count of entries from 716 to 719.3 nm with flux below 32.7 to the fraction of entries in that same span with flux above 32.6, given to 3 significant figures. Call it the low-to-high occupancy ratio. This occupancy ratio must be 26.0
